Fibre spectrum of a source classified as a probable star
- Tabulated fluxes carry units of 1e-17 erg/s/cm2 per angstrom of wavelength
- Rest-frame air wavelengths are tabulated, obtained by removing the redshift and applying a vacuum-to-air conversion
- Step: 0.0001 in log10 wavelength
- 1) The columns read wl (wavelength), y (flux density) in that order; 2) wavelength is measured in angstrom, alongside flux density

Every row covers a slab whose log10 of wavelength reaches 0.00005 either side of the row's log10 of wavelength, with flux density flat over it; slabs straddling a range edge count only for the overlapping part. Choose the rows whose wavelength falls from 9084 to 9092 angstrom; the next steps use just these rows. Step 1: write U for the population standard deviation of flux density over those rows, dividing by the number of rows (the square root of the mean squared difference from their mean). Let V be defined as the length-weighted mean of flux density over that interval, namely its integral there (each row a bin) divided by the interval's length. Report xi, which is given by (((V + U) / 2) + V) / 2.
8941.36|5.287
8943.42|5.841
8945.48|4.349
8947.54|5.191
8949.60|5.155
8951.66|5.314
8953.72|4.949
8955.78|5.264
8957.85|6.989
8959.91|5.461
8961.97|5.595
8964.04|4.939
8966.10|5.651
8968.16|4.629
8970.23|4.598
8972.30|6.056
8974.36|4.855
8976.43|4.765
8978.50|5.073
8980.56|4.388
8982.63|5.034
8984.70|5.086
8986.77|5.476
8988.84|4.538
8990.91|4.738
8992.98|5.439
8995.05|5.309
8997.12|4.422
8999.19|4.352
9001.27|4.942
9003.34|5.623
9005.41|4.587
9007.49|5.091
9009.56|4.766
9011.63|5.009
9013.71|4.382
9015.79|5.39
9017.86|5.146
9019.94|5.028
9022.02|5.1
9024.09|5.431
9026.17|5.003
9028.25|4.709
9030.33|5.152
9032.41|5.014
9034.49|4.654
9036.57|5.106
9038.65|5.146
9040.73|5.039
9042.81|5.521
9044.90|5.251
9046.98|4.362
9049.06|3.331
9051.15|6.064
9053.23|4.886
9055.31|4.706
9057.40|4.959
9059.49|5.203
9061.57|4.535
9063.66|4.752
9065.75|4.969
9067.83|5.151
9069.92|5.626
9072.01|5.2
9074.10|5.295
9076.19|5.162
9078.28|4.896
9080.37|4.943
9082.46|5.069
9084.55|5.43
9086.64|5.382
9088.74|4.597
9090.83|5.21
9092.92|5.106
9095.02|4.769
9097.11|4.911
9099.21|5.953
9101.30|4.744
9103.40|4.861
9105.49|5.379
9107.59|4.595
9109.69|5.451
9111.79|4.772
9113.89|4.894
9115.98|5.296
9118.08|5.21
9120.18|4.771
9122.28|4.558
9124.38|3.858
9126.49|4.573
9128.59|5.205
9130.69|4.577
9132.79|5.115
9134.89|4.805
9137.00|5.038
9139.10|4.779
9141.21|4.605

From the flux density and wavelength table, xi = 3.94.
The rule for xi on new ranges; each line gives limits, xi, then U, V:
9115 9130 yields 3.70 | 0.47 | 4.77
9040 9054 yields 3.89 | 0.81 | 4.92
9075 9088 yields 3.90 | 0.20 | 5.13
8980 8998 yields 3.82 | 0.41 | 4.96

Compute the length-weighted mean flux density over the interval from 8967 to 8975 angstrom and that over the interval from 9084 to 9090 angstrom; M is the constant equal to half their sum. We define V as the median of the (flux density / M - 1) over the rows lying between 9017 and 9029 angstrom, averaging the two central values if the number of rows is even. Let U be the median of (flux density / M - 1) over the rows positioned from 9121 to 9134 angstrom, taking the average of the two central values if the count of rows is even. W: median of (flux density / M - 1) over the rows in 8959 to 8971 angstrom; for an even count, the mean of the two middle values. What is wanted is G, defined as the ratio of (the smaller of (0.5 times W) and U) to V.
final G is 25.9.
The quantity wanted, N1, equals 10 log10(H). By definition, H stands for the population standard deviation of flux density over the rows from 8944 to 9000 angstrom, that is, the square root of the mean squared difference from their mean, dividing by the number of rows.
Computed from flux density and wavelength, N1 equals -2.44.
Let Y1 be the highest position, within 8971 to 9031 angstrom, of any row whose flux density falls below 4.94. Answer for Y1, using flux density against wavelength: 9028.25 angstrom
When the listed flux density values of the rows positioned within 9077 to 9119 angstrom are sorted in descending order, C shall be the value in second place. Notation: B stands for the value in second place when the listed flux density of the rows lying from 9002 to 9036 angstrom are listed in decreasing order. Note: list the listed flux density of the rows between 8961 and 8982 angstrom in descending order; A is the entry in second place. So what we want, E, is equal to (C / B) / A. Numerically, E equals 0.178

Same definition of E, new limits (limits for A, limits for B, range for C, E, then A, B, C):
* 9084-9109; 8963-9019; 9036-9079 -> 0.183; 5.43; 5.651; 5.626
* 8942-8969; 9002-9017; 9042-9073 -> 0.179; 5.841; 5.39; 5.626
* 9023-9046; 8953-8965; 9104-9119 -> 0.177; 5.431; 5.595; 5.379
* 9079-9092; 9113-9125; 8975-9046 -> 0.197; 5.382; 5.21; 5.521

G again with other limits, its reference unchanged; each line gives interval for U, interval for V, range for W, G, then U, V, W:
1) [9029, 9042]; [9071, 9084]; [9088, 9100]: -1.2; -0.002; 0.006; -0.01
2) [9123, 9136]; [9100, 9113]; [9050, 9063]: 1.5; -0.077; -0.053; -0.03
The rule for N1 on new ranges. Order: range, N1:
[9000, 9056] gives -3.13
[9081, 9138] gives -3.99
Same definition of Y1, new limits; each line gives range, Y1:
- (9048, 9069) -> 9063.66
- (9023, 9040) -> 9034.49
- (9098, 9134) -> 9130.69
